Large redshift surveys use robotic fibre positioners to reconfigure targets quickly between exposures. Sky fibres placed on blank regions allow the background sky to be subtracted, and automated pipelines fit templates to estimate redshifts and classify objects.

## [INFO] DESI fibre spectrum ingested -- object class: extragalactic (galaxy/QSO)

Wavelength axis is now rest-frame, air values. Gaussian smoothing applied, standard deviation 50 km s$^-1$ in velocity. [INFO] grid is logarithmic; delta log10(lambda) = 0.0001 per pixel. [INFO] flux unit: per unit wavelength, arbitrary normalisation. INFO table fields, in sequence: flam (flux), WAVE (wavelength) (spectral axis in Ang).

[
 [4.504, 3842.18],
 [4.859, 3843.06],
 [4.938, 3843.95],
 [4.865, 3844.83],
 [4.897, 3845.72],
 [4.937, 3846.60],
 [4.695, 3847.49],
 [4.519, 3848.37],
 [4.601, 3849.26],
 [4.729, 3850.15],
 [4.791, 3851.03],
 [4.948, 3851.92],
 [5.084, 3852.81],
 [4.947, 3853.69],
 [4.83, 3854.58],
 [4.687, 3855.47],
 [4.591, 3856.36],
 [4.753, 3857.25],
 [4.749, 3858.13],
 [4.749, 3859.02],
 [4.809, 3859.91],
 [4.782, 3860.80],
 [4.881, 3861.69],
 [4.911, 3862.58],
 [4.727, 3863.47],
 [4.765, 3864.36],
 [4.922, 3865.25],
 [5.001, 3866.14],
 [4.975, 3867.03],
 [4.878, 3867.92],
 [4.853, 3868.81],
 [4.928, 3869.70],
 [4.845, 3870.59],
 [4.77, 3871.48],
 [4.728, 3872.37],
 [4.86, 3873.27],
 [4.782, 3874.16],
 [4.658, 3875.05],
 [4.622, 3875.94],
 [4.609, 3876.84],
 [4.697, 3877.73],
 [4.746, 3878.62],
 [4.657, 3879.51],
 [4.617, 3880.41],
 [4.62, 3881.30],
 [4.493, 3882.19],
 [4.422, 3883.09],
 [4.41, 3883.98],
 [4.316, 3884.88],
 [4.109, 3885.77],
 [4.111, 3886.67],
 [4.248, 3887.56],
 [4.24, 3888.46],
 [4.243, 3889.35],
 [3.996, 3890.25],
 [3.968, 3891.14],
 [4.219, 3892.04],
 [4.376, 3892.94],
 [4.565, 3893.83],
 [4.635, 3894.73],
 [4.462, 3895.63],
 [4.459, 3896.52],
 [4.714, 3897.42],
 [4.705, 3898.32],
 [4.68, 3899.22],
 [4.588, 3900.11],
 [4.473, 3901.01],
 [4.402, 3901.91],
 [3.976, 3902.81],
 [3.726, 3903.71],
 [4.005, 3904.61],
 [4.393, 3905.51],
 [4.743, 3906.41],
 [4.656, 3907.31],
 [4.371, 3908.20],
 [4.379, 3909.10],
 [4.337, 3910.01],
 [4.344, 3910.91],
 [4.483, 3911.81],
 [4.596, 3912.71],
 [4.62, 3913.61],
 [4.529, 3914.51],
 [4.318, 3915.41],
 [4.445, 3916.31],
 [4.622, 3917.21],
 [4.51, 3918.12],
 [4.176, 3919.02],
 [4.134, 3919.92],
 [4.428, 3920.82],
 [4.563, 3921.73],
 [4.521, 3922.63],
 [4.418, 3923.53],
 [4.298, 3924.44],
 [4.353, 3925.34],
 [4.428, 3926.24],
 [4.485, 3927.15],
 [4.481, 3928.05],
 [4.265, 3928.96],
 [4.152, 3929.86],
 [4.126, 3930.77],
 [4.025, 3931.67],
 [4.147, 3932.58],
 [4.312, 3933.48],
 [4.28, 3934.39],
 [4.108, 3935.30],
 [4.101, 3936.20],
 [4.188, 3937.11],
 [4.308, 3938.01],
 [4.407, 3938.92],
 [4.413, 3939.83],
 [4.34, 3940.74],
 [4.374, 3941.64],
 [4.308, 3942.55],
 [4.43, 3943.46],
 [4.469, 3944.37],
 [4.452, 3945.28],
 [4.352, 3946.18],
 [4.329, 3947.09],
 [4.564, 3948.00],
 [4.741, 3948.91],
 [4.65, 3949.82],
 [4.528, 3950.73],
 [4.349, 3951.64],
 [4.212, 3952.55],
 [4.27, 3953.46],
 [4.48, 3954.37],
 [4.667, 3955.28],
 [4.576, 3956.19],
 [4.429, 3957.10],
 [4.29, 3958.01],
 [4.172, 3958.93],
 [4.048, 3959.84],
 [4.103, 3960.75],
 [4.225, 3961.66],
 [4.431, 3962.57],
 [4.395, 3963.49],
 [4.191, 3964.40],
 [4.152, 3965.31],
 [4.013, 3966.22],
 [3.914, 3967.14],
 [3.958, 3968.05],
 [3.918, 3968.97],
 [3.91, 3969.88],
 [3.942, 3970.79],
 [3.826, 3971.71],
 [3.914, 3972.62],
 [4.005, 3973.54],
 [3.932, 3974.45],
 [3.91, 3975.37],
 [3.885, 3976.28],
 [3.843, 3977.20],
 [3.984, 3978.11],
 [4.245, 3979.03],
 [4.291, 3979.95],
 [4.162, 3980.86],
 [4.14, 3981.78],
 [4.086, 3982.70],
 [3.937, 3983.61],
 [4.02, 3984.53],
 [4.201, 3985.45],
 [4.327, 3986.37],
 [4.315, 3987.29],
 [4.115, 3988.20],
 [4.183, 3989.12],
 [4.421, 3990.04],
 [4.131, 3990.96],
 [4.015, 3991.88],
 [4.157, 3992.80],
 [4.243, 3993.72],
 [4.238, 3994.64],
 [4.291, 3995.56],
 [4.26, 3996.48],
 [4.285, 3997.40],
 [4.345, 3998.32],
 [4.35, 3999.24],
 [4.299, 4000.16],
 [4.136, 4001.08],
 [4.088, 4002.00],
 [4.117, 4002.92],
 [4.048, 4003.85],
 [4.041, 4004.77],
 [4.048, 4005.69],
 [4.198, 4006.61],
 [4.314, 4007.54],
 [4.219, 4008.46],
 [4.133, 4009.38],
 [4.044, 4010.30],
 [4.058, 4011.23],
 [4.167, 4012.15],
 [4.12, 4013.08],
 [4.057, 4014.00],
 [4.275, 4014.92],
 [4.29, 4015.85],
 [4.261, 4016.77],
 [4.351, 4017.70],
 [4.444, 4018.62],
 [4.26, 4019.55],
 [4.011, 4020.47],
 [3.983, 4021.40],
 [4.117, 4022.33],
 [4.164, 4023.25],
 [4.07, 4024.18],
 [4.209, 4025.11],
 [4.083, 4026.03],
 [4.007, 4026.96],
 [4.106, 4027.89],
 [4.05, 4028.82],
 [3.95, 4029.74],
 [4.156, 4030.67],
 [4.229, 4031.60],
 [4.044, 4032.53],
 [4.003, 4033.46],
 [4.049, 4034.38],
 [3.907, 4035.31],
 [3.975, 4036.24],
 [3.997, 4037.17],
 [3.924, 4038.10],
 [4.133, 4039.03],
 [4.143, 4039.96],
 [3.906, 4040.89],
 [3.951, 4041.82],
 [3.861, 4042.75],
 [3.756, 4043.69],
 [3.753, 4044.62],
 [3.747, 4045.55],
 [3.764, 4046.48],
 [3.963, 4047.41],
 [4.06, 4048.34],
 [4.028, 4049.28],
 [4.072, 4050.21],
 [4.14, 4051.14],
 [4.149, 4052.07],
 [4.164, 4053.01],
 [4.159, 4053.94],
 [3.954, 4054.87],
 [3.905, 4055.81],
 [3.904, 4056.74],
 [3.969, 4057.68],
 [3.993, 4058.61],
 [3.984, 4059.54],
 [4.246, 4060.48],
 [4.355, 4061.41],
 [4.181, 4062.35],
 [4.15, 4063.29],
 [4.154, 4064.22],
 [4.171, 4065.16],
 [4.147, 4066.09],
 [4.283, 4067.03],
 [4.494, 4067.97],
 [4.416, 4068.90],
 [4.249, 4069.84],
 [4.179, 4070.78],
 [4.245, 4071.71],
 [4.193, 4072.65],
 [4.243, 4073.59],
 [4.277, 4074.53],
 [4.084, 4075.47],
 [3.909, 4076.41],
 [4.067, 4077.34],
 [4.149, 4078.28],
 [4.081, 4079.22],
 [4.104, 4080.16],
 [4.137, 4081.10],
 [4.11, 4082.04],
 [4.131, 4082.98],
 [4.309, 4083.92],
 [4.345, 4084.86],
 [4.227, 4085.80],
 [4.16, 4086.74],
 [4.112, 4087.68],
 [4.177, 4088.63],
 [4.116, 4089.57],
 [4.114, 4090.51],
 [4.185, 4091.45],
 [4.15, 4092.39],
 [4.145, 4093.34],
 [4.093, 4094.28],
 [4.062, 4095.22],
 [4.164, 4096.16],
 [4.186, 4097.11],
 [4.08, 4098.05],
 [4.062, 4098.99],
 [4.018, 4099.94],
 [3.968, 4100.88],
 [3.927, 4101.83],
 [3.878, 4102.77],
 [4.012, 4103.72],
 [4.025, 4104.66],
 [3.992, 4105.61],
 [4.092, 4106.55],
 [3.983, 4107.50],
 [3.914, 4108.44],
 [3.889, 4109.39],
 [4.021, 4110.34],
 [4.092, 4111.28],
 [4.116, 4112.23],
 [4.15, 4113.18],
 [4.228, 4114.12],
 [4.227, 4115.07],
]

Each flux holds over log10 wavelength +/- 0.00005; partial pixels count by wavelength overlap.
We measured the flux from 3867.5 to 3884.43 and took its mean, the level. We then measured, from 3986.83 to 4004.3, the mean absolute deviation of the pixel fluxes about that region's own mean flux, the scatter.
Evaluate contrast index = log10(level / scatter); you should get 1.68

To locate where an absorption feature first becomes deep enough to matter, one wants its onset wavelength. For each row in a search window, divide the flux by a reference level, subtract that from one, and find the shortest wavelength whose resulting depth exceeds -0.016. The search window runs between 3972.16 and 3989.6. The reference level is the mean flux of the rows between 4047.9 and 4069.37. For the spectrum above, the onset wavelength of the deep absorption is 3972.62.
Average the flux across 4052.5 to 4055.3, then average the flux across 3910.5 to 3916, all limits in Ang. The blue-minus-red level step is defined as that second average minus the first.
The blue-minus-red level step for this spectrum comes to 0.39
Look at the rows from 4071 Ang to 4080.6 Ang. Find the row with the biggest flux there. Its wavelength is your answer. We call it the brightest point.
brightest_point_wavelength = 4074.53 Ang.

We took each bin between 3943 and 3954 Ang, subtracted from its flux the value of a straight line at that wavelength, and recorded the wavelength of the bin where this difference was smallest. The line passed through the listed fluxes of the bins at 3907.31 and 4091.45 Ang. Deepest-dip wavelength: 3952.55 Ang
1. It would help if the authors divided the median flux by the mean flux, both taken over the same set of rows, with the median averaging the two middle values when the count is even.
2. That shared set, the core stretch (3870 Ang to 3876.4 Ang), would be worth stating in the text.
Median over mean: 1.00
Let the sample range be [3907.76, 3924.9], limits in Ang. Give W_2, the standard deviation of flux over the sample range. 0.14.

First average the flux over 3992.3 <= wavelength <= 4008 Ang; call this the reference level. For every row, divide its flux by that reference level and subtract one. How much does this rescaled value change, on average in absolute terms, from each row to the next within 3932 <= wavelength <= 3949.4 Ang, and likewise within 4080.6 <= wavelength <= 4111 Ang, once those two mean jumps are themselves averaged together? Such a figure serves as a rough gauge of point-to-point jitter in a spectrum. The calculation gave 0.0176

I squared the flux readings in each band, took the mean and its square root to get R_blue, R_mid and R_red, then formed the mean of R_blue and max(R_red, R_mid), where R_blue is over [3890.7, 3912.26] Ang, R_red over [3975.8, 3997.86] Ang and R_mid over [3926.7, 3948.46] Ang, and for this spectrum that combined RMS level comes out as 4.36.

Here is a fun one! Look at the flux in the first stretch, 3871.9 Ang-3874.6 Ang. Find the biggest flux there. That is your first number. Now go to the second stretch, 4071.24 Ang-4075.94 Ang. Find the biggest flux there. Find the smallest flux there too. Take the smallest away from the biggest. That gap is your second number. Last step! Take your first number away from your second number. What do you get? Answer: -4.7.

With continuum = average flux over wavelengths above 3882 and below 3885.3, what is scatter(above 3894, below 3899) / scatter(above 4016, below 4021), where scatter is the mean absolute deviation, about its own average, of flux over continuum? 1.0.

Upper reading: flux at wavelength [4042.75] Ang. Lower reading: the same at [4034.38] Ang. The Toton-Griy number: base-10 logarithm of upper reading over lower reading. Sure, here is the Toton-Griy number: -0.021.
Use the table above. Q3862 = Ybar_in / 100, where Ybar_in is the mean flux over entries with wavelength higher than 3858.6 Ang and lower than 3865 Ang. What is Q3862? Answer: 0.0480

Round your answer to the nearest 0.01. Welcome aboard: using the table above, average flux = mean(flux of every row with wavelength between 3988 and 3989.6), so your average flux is 4.15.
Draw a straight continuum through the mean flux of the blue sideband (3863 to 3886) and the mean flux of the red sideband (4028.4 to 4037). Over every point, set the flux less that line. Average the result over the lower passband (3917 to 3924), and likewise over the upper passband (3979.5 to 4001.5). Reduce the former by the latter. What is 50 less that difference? 50.1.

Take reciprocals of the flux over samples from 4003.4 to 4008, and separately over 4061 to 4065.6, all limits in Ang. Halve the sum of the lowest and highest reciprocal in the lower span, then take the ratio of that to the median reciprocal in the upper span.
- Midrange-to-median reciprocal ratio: 1.00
